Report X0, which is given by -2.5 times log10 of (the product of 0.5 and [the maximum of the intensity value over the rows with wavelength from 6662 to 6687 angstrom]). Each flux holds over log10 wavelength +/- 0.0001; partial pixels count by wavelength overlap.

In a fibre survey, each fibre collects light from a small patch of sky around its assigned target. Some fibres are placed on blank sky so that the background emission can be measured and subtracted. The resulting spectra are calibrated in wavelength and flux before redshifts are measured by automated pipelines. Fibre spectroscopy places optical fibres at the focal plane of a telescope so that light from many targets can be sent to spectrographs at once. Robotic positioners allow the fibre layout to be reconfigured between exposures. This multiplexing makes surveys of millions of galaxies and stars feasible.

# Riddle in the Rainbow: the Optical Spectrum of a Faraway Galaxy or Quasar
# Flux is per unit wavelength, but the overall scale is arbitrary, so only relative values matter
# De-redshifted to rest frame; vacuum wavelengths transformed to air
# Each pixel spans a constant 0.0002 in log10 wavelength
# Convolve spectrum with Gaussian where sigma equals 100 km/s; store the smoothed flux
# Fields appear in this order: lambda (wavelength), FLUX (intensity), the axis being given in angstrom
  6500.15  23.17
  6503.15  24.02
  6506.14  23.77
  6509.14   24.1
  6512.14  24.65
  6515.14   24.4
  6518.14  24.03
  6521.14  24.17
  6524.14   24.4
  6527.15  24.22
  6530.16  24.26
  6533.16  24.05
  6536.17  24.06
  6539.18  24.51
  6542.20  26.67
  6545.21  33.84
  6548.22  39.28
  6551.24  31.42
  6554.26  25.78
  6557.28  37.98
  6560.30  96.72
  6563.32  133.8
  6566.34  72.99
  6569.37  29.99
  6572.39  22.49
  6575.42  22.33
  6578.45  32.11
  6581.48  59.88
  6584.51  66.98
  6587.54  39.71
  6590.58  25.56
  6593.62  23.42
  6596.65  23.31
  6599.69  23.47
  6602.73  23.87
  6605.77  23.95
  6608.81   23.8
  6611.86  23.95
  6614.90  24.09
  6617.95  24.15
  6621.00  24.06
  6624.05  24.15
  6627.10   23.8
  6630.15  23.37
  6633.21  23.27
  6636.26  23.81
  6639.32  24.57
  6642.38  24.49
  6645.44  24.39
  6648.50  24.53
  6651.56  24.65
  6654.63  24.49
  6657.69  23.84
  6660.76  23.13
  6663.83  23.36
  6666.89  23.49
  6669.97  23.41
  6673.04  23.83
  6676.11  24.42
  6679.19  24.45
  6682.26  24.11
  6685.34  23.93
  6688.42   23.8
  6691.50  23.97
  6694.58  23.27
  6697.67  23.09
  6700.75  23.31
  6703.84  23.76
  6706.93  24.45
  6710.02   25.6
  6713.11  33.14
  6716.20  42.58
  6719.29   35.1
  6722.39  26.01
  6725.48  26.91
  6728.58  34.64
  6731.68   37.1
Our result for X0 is -2.72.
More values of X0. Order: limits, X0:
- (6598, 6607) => -2.70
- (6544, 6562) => -4.21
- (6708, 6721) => -3.32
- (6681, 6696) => -2.70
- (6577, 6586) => -3.81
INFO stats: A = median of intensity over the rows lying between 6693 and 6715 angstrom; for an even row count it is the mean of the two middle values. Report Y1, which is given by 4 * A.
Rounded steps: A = 23.8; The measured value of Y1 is 95.0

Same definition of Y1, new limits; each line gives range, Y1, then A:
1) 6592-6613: 95.2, 23.8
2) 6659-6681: 94.0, 23.5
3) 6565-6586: 128.4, 32.1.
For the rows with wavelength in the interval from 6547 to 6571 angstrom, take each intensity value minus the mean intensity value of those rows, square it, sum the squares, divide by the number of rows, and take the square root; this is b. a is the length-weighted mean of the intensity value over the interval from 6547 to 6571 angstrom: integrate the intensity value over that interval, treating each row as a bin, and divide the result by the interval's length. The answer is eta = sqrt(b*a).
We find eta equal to 46.3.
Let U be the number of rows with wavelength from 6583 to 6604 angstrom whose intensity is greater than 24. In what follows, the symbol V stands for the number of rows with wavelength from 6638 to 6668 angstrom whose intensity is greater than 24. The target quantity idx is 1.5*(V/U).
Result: 3.0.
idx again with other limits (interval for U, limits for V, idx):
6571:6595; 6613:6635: 1.2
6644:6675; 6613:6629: 1.5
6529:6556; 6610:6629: 0.7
